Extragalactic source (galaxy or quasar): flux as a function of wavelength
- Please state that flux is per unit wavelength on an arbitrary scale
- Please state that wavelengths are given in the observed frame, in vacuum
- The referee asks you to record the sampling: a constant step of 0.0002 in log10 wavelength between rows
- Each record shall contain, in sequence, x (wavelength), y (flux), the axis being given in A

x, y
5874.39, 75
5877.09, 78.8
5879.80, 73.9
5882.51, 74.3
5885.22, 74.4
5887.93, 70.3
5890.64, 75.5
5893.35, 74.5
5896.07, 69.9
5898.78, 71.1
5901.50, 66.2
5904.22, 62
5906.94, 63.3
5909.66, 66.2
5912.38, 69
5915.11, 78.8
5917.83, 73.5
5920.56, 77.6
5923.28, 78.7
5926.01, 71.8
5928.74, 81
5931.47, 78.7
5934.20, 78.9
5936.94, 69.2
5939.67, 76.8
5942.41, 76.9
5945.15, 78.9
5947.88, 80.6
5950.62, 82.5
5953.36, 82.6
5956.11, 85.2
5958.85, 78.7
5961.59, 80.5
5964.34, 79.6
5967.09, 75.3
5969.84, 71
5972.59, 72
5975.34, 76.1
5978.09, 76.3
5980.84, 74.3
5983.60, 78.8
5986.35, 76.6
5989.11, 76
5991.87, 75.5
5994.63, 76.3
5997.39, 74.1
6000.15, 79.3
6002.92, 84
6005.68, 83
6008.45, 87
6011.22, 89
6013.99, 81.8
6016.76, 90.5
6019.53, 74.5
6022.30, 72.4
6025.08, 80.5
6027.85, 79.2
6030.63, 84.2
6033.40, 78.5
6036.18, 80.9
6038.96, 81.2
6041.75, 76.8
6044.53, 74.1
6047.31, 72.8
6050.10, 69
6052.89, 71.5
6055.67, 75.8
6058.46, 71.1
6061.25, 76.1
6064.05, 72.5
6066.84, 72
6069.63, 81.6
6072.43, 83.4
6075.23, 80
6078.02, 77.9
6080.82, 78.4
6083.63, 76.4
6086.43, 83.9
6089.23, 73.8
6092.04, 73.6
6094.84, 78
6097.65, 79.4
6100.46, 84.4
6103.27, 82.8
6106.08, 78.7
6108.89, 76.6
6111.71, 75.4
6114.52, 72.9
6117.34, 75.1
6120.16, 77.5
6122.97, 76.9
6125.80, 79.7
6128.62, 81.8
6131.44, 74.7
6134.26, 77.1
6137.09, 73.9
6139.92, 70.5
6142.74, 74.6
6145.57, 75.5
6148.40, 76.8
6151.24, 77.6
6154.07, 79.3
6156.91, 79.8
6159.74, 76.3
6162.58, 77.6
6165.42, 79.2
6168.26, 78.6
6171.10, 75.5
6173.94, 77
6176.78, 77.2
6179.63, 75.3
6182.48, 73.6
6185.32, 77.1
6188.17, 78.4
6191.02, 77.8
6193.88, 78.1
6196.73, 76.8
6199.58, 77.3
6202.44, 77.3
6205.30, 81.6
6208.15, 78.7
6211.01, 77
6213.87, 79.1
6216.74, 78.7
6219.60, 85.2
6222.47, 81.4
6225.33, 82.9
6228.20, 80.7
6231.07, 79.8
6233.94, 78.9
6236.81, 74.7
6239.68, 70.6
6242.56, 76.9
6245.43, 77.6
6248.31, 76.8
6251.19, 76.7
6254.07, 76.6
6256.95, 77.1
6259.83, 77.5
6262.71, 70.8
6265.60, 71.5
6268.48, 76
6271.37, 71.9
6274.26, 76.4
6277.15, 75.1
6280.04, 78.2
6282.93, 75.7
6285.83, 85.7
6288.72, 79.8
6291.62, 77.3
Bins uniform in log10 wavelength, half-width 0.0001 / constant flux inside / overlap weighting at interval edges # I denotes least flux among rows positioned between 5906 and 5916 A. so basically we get 63.3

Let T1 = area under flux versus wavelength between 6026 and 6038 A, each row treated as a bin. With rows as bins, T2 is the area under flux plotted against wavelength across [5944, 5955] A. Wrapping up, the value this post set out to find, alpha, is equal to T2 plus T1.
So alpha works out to 1864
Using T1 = 969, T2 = 894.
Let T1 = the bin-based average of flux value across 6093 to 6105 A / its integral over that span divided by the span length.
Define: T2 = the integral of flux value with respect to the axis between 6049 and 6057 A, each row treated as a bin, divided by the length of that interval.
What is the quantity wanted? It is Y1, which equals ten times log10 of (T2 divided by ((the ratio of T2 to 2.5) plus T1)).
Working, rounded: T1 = 80.8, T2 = 72.2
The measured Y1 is -1.82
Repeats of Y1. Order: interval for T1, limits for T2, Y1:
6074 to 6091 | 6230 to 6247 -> -1.54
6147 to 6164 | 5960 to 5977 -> -1.55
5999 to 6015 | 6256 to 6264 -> -1.82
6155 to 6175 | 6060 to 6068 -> -1.64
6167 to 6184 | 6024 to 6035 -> -1.29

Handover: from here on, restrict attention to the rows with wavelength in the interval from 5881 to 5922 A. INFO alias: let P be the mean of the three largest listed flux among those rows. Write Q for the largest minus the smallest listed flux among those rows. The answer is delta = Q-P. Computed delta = -60.5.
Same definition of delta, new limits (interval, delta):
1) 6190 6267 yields -68.6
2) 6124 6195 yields -69.1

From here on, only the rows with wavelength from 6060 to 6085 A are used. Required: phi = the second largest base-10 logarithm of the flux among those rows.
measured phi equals 1.91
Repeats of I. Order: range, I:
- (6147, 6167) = 76.3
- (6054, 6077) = 71.1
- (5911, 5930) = 69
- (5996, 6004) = 74.1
